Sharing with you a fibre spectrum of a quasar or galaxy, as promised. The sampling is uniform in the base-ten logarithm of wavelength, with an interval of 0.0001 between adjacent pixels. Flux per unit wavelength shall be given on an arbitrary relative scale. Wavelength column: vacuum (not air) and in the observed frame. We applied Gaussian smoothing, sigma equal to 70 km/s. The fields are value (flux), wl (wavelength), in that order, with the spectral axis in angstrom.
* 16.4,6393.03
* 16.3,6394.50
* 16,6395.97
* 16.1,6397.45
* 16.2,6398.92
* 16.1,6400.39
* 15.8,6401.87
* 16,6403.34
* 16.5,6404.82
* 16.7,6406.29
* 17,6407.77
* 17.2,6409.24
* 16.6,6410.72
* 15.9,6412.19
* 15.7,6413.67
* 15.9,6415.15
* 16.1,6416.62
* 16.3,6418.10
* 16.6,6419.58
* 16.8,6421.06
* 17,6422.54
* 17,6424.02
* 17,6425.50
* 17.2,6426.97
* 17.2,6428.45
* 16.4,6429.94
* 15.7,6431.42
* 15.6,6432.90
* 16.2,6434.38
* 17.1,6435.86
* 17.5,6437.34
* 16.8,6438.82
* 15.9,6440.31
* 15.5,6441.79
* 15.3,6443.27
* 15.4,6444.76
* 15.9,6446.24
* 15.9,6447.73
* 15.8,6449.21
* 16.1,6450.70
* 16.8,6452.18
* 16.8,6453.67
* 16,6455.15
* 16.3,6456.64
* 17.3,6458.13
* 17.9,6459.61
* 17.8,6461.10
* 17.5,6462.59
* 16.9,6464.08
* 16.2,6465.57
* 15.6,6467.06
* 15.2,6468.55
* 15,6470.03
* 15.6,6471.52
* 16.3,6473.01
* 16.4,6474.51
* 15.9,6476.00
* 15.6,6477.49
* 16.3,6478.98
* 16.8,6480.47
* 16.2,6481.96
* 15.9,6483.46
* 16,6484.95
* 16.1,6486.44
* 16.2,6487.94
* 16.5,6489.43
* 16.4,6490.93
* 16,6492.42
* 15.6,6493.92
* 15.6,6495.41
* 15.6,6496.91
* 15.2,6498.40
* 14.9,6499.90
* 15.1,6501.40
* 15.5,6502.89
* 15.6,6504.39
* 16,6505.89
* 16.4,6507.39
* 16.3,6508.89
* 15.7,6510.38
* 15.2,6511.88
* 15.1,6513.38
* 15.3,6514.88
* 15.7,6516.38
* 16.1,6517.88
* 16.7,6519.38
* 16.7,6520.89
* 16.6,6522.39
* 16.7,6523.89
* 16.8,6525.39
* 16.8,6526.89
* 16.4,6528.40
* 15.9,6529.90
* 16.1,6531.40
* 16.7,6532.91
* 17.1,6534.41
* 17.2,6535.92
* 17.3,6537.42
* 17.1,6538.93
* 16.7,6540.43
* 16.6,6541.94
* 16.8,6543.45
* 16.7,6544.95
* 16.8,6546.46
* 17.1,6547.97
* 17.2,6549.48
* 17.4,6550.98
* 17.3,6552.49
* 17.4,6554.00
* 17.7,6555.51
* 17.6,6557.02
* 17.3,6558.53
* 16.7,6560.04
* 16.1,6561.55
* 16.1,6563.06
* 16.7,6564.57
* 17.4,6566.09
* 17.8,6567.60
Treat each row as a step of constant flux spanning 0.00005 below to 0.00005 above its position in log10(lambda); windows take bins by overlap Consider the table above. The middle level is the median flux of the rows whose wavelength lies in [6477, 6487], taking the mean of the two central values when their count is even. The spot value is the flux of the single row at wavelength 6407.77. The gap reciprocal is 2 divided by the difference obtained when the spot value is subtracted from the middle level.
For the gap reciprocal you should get -2.2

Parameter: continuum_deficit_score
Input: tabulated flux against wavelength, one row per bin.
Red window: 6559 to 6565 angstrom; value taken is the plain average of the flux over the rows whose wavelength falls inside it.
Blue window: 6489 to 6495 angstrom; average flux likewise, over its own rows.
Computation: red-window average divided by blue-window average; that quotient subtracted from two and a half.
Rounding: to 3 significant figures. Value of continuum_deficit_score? 1.48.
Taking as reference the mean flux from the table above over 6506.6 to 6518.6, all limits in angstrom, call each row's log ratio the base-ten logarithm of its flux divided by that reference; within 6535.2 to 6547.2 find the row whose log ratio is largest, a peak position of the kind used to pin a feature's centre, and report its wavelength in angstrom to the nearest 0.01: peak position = 6537.42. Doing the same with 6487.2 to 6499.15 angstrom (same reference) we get 6489.43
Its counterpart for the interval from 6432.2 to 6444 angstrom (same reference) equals 6437.34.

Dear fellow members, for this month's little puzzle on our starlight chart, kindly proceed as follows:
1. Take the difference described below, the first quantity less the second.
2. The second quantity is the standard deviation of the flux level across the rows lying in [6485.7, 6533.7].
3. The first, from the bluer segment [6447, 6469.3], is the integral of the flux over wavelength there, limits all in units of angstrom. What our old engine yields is 368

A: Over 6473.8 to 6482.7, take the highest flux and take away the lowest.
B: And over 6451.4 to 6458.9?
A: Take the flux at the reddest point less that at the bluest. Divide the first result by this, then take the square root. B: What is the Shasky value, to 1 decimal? 1.5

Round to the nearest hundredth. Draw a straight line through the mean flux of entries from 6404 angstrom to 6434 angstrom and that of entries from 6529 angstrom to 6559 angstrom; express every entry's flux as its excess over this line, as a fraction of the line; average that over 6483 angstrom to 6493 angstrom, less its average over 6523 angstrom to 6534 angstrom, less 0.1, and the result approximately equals -0.11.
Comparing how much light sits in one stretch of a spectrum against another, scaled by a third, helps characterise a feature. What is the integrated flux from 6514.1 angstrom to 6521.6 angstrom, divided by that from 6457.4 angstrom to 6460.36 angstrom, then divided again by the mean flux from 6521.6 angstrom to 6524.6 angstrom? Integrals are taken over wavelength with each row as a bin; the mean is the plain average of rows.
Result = 0.14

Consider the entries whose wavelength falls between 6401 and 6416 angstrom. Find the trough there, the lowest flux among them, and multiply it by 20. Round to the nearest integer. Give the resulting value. 314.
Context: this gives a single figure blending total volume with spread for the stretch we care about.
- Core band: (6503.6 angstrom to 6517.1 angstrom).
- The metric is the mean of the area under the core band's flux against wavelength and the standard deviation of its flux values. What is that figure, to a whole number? 106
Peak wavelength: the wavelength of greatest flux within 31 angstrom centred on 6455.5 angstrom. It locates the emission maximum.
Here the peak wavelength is 6459.61 angstrom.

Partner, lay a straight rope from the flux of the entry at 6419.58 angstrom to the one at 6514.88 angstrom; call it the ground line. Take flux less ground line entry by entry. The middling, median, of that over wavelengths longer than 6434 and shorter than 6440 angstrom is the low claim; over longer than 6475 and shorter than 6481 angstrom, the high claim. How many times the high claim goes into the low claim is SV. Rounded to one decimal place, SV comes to 2.0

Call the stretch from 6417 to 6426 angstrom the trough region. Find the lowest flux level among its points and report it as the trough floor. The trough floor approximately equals 16.3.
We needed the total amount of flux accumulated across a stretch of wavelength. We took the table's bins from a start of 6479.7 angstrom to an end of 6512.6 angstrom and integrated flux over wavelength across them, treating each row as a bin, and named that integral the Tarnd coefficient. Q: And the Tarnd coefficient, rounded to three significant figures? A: 522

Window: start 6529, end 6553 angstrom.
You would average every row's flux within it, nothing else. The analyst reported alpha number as 16.9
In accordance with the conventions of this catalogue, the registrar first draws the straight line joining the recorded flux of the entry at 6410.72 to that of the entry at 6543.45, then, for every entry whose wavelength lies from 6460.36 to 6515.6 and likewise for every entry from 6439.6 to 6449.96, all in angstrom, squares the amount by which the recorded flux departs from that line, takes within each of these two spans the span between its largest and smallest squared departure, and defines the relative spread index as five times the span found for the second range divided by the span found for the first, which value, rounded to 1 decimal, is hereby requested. 1.9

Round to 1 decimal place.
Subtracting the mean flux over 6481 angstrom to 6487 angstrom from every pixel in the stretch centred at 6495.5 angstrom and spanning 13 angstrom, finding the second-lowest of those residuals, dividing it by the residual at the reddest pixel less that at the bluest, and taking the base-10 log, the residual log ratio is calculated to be -0.2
